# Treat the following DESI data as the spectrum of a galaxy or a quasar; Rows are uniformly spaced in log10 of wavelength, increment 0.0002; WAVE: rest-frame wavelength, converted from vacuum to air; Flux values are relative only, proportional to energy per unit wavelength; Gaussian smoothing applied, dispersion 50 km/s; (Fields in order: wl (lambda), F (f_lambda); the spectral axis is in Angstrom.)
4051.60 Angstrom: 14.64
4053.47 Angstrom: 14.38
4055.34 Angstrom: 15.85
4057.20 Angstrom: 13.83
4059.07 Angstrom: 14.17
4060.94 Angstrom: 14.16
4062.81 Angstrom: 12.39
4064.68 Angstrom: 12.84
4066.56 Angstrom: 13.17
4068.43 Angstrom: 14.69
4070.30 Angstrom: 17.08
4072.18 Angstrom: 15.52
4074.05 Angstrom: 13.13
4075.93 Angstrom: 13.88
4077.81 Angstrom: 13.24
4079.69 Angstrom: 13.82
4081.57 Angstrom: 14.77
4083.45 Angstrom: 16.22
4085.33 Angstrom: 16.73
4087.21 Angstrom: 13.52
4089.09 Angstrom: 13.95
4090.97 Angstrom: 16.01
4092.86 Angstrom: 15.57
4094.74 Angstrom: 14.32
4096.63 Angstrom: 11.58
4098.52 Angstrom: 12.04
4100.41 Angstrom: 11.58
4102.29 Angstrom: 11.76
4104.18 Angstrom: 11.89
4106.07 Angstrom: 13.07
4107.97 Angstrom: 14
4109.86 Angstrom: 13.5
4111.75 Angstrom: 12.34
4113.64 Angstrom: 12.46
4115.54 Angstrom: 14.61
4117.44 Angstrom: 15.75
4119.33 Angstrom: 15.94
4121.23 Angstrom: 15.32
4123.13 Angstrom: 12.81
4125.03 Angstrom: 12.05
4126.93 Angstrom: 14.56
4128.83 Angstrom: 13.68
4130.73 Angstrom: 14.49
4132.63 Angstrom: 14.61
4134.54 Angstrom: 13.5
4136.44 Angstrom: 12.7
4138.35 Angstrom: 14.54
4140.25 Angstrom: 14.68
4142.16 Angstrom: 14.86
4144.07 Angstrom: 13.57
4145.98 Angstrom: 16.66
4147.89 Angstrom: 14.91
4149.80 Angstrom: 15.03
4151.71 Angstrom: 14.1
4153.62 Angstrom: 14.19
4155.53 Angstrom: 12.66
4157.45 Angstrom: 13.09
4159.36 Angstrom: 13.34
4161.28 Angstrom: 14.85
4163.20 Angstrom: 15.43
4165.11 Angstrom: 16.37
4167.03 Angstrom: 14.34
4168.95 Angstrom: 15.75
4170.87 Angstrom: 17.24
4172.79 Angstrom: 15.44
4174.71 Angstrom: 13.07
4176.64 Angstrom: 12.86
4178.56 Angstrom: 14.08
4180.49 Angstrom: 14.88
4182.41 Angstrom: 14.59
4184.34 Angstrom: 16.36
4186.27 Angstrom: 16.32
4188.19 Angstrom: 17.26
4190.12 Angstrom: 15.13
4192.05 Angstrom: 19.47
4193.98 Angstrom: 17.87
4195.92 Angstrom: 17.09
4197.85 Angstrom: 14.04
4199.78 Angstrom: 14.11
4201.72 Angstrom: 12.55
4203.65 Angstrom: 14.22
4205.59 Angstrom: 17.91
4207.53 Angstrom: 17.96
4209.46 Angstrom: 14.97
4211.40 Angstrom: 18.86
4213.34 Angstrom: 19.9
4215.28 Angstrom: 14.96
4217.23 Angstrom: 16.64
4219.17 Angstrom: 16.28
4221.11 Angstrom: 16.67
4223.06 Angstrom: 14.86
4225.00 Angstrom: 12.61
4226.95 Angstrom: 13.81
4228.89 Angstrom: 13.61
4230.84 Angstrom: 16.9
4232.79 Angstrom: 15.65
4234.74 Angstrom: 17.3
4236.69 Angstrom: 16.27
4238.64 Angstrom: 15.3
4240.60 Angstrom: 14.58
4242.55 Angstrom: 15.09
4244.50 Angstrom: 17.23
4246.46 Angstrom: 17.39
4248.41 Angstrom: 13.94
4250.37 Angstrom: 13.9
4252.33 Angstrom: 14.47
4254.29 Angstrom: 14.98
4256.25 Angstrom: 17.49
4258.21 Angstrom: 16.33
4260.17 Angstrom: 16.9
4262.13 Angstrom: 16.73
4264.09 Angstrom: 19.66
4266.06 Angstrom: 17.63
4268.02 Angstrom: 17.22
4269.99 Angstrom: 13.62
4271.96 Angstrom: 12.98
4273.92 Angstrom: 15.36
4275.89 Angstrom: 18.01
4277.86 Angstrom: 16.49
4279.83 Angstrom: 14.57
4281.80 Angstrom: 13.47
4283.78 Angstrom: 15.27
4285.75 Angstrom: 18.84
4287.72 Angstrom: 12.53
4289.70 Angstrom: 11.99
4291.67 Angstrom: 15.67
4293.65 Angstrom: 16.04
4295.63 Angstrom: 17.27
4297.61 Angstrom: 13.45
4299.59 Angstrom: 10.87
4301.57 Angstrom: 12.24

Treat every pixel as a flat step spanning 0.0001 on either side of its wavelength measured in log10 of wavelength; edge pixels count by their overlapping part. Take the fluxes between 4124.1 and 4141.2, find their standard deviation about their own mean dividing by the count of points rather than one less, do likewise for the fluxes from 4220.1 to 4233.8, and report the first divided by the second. 0.6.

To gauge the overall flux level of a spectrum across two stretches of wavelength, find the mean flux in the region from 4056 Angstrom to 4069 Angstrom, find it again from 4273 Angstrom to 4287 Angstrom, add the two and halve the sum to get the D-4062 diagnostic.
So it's 14.8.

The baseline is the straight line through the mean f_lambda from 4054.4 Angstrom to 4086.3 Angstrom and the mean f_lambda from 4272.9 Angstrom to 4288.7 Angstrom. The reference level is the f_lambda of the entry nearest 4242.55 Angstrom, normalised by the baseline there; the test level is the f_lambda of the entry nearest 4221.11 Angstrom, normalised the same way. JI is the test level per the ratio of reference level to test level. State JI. 1.2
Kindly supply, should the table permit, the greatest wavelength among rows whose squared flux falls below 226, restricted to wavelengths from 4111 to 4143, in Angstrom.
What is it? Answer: 4142.16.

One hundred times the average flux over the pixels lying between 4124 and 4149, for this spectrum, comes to 1422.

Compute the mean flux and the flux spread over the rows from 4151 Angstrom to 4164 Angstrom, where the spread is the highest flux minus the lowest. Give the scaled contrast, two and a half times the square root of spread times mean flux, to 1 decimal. 15.5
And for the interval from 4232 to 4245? 16.4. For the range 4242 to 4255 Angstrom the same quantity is 18.3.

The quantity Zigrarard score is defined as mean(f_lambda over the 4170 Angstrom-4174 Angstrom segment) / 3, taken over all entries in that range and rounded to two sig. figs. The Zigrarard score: 5.4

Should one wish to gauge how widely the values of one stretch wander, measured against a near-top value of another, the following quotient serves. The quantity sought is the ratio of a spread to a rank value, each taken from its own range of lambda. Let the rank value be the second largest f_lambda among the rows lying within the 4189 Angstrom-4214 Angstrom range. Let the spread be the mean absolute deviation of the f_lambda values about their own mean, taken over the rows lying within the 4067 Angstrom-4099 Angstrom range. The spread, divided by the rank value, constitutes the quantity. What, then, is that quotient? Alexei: 0.065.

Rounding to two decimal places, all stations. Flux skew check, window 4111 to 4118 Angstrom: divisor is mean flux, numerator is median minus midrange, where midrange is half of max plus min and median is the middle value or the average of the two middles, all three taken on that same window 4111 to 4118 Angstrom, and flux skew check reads -0.04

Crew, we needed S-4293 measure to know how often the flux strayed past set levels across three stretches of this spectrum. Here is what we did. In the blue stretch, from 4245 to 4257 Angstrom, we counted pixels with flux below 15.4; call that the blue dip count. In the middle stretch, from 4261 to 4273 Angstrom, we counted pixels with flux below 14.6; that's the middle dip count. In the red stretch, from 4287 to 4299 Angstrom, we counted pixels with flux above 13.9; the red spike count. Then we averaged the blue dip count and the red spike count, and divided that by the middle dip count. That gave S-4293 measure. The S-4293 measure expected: 1.75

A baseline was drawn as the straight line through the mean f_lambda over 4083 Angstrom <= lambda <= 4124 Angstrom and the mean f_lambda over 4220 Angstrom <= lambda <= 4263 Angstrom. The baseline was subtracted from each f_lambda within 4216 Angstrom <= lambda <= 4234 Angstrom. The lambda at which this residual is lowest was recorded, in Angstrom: 4225.00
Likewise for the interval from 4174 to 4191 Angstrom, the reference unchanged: 4176.64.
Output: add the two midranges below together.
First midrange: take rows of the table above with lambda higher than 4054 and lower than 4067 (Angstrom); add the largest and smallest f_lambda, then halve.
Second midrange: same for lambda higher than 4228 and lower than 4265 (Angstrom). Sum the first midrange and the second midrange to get 30.8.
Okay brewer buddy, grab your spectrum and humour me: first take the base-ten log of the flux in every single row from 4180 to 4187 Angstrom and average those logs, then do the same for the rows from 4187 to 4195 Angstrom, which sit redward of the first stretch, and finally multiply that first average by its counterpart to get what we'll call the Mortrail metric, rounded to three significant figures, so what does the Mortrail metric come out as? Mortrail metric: 1.48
